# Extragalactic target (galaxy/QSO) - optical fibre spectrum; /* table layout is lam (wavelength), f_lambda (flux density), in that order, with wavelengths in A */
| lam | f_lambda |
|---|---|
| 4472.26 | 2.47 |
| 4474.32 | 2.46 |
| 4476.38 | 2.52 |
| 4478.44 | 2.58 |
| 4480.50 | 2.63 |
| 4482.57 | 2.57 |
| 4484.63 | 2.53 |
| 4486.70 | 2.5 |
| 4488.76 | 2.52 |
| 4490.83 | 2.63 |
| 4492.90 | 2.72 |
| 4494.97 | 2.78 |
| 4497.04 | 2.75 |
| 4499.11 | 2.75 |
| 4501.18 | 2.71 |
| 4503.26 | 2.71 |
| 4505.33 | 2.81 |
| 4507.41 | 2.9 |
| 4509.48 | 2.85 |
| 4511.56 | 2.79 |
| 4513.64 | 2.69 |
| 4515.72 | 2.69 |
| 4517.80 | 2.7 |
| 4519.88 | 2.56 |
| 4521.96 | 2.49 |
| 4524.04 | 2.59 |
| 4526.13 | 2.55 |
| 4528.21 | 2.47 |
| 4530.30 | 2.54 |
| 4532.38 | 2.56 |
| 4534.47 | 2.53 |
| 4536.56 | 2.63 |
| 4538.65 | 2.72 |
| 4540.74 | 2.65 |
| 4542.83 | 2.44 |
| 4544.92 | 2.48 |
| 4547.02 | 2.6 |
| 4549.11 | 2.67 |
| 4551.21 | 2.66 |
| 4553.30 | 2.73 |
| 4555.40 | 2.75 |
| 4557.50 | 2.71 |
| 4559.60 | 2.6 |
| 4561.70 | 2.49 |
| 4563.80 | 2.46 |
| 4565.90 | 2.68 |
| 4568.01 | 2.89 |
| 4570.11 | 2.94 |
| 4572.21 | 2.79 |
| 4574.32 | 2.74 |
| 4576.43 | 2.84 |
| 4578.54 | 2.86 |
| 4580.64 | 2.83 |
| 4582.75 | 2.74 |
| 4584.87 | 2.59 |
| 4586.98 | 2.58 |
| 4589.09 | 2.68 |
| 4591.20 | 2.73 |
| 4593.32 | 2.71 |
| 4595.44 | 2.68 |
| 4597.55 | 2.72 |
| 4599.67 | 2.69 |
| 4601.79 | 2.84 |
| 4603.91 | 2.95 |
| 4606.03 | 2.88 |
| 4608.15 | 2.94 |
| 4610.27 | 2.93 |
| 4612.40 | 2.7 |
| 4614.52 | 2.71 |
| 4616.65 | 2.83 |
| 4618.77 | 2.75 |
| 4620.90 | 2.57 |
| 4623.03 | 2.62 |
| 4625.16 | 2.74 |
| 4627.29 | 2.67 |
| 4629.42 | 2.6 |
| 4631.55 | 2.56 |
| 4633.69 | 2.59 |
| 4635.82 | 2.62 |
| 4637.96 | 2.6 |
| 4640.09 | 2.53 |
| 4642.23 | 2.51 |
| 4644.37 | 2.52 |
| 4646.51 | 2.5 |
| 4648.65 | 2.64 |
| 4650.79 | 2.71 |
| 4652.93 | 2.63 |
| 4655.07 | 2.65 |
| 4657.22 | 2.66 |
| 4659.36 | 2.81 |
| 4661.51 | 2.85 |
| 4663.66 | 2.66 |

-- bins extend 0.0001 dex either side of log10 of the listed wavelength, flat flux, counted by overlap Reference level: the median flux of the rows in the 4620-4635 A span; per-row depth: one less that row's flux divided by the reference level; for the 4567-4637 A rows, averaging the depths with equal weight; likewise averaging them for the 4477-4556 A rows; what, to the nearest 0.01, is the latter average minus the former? 0.04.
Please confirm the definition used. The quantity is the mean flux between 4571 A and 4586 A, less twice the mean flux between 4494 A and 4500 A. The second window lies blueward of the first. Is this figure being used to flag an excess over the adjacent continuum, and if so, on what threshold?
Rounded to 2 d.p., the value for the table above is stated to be -2.75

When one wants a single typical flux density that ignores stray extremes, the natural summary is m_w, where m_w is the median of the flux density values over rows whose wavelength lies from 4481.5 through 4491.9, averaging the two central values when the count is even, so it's 2.53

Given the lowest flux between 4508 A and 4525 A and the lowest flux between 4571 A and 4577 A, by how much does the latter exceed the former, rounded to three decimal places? 0.250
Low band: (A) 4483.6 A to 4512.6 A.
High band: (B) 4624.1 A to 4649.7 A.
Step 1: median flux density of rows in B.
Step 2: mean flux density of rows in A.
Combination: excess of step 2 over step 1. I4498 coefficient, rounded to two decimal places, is 0.12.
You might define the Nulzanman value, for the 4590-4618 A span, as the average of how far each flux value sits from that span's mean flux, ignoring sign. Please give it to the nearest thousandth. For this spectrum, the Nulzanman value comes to 0.094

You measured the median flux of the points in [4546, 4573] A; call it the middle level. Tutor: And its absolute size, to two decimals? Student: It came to 2.68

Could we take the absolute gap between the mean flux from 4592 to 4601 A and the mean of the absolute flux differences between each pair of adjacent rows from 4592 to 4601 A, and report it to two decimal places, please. 2.67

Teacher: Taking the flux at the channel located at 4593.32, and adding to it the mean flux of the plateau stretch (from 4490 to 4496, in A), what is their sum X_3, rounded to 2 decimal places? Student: 5.42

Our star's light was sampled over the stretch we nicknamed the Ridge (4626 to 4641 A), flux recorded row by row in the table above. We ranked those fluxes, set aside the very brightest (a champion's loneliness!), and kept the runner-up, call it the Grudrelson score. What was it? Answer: 2.62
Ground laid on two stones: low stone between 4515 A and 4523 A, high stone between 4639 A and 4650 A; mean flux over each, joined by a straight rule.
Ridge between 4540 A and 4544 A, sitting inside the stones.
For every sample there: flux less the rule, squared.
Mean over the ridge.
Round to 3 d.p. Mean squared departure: 0.014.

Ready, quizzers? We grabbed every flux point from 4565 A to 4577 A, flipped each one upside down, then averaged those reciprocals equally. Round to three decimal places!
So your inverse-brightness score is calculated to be 0.356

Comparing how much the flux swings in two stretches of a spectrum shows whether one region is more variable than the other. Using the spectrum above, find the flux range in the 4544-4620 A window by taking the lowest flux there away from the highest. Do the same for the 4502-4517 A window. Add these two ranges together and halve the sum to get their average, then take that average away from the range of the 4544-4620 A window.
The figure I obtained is 0.14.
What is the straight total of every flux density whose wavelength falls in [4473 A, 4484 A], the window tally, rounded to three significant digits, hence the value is 12.8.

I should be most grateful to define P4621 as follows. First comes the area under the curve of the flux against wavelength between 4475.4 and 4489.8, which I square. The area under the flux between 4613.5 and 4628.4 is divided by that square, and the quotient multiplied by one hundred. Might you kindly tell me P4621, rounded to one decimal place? 3.0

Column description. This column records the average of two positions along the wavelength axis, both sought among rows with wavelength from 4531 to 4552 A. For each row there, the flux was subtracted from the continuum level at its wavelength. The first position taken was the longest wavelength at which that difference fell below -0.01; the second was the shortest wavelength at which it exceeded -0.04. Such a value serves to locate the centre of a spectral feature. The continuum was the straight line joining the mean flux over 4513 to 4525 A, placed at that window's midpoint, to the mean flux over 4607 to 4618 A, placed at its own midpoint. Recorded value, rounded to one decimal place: 4535.5 A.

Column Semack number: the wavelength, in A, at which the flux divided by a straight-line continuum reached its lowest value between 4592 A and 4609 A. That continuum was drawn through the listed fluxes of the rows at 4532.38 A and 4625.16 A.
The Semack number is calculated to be 4595.44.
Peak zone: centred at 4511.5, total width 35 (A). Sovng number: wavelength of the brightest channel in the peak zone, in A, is 4507.41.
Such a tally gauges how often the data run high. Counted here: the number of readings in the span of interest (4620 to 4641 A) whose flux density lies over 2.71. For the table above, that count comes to 1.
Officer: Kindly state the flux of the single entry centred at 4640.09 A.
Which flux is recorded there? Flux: 2.53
